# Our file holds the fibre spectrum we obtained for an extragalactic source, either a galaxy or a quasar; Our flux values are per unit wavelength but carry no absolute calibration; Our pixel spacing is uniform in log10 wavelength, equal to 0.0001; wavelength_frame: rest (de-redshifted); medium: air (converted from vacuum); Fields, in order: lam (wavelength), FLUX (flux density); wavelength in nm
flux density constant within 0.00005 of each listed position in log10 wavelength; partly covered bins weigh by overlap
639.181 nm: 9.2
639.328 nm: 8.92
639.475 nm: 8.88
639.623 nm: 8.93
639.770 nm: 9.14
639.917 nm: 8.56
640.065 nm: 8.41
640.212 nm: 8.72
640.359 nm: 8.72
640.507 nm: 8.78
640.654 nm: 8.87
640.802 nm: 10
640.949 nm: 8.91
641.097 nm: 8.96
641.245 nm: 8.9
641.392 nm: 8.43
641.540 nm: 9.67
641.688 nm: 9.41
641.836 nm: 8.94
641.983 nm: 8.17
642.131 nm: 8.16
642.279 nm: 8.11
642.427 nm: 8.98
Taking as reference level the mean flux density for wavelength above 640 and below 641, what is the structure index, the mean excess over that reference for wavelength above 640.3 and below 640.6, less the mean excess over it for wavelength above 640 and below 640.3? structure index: 0.2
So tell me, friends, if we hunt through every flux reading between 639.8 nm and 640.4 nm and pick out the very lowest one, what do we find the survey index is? 8.41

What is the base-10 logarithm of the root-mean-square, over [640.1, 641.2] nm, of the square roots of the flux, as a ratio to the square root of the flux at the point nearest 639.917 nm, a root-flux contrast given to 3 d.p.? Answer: 0.011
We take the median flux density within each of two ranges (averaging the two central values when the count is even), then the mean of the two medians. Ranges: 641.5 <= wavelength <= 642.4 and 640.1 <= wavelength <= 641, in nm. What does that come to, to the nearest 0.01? 8.69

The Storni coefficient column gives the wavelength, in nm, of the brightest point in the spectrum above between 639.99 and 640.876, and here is 640.802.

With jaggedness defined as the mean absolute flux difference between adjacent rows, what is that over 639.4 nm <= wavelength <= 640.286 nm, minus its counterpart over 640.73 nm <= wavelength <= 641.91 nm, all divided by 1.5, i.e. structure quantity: -0.2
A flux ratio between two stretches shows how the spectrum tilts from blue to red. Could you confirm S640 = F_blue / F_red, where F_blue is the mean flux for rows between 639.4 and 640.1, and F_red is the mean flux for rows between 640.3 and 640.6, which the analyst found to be 1.00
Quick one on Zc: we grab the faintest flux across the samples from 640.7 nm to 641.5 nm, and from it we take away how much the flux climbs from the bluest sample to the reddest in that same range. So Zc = 10.0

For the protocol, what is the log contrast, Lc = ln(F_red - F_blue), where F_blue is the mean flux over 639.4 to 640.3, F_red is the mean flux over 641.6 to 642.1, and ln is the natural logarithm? -3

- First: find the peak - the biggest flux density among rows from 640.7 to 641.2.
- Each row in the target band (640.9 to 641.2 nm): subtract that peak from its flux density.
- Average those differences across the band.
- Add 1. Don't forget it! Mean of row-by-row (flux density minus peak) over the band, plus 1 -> -0.06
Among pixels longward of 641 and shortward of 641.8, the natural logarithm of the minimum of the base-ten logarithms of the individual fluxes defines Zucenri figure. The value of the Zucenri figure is -0.077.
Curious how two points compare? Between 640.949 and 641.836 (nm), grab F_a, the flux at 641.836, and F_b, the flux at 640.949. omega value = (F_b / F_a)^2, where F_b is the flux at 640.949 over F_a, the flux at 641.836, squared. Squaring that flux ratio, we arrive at 0.99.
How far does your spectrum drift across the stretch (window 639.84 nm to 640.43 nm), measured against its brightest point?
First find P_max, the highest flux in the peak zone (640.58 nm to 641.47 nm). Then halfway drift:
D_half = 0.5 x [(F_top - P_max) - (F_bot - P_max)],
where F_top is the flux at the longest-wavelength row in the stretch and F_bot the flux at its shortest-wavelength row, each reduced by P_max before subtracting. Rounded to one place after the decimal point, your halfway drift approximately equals 0.1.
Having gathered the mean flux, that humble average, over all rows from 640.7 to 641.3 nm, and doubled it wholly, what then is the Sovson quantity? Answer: 18.4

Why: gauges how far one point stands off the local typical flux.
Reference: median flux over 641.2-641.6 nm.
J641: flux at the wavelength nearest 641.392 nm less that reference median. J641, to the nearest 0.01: -0.47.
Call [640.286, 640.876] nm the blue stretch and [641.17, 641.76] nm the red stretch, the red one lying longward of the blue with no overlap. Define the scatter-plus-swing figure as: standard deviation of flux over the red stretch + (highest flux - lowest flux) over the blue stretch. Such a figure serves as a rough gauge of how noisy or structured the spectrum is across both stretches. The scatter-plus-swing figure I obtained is 1.8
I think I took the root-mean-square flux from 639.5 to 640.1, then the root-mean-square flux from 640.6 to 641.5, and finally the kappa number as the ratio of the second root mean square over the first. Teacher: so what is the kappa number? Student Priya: 1.03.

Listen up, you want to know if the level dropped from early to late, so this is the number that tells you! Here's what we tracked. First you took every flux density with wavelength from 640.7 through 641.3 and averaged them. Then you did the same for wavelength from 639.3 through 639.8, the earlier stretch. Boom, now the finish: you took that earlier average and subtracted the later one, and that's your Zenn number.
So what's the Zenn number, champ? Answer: -0.22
